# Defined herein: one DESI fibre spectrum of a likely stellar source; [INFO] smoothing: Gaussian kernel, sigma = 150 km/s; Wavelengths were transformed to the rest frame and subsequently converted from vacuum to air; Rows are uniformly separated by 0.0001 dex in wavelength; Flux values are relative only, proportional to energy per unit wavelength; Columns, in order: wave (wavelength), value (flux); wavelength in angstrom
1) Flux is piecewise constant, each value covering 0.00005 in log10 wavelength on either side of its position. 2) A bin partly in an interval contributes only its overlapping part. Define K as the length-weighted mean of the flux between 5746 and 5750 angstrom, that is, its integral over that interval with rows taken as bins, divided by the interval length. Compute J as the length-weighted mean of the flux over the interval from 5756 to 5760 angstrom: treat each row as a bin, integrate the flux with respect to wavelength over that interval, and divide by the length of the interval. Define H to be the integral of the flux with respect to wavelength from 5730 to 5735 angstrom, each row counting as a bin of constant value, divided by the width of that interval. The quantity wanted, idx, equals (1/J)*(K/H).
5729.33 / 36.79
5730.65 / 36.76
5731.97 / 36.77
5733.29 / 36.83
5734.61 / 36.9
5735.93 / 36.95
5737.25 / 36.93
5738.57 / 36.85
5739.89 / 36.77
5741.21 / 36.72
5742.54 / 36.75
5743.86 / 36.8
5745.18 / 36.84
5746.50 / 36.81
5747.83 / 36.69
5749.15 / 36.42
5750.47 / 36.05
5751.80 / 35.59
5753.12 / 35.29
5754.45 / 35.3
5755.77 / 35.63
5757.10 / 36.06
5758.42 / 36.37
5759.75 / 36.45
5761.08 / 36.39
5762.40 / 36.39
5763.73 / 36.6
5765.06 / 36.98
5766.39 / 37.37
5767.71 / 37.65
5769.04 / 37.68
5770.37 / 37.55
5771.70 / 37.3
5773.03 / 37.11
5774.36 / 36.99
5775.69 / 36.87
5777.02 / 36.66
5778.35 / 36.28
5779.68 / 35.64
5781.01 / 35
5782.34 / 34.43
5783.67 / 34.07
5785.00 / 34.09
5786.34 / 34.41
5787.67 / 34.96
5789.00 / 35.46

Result 0.0275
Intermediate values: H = 36.8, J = 36.2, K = 36.6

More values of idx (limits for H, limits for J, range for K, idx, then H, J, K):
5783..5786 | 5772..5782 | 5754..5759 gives 0.0290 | 34.1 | 36.3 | 35.9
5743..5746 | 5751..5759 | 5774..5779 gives 0.0278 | 36.9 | 35.7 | 36.7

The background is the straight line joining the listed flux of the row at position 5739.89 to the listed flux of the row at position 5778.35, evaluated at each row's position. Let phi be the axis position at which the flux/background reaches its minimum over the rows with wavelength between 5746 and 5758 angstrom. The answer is 5753.12 angstrom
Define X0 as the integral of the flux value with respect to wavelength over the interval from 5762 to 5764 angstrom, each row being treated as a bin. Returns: 73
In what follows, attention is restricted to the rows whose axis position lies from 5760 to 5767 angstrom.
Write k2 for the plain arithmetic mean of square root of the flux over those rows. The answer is 6.06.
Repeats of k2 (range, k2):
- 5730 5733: 6.06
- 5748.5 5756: 5.98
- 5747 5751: 6.03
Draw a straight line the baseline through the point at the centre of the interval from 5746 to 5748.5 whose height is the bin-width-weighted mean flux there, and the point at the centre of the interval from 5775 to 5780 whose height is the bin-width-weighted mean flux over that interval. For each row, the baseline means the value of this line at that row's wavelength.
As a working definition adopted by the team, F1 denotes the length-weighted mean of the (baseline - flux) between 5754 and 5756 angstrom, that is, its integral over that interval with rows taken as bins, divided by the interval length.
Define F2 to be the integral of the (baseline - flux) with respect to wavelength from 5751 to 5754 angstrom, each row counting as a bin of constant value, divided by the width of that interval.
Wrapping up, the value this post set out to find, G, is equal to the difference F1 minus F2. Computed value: 0.0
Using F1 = 1.18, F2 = 1.2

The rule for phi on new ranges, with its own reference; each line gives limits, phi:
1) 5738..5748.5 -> 5741.21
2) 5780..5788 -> 5783.67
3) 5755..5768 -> 5755.77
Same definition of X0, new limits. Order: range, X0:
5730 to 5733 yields 110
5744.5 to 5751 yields 238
